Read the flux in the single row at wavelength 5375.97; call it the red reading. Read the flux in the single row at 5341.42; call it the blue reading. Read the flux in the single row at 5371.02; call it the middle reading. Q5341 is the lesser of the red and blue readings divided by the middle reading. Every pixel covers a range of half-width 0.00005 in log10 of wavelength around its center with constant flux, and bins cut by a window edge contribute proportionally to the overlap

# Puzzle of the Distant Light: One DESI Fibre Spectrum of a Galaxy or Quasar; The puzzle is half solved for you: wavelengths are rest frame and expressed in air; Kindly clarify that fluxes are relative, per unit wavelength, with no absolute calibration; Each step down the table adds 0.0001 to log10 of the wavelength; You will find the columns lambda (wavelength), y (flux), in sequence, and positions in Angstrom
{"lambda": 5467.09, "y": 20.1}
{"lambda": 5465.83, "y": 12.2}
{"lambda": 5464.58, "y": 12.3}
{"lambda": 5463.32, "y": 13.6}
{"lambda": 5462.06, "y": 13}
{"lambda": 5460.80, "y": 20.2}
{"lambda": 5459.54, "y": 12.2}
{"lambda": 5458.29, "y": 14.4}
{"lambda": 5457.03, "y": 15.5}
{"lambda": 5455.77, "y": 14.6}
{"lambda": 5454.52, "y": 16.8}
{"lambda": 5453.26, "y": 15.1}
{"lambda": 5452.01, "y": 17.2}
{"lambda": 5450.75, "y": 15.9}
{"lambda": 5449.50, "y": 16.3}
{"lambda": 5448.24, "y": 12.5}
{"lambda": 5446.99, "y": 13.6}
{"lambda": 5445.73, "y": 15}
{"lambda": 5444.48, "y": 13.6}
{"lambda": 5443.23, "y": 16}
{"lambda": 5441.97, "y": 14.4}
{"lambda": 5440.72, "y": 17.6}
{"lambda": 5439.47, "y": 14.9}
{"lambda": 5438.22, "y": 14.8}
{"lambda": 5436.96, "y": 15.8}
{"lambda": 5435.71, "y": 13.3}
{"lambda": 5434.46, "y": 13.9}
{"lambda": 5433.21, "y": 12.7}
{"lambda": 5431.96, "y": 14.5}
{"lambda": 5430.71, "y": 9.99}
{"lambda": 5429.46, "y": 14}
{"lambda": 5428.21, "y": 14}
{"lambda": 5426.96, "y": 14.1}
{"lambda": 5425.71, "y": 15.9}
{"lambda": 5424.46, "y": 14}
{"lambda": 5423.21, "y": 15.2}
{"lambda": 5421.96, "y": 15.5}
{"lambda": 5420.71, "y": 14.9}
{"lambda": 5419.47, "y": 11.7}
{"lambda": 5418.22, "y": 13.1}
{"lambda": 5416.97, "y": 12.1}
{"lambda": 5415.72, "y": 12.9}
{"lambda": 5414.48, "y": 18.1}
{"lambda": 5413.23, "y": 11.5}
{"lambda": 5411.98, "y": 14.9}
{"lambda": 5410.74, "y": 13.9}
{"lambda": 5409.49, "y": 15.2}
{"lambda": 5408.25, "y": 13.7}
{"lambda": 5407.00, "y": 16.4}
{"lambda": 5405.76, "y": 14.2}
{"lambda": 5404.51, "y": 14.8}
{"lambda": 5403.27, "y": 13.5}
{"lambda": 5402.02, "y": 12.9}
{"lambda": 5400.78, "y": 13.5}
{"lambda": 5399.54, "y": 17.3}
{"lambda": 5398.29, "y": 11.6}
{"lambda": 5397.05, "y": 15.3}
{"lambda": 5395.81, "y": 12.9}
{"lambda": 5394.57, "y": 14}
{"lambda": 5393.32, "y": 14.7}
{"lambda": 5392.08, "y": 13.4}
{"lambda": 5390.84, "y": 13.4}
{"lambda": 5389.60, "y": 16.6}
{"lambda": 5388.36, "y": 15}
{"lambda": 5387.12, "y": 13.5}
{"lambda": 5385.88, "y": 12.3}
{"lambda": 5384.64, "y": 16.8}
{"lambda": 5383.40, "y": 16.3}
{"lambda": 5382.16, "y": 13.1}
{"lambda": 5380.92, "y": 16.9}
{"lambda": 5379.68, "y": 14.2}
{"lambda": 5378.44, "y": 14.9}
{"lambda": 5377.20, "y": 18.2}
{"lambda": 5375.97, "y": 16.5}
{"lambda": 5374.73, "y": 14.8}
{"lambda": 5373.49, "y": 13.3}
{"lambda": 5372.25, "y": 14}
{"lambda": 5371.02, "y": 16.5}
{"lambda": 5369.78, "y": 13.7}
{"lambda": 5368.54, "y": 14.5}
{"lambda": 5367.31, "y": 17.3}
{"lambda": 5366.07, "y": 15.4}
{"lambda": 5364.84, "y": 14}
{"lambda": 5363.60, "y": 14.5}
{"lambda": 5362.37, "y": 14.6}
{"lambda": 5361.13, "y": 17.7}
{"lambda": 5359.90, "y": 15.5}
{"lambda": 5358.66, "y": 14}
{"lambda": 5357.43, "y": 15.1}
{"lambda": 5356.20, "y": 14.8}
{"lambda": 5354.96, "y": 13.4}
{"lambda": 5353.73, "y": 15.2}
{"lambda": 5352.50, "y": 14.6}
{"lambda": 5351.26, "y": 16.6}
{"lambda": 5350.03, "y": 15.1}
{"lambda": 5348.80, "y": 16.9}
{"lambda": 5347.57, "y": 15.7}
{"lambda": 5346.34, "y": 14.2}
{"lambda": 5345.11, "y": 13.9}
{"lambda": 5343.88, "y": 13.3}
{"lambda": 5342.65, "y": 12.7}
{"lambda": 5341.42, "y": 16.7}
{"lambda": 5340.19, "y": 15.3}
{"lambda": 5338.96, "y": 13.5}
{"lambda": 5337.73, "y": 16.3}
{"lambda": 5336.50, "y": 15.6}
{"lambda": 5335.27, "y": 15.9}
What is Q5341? 1.00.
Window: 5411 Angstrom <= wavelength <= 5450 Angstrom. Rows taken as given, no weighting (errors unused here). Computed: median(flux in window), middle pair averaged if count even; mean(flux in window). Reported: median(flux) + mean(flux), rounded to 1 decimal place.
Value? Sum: 28.3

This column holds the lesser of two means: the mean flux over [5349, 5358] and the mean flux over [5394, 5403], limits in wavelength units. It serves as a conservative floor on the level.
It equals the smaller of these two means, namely 13.9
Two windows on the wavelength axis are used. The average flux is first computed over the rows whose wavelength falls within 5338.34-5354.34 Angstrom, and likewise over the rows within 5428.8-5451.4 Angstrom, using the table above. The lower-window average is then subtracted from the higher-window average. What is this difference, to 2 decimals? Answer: -0.52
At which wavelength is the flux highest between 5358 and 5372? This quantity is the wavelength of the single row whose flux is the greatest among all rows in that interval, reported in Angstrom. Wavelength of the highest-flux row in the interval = 5361.13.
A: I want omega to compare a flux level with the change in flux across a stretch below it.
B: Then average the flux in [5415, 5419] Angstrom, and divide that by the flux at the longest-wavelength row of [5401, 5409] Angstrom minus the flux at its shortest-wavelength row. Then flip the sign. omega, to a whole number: -16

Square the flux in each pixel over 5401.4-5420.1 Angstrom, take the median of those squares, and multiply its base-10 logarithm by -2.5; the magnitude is -5.68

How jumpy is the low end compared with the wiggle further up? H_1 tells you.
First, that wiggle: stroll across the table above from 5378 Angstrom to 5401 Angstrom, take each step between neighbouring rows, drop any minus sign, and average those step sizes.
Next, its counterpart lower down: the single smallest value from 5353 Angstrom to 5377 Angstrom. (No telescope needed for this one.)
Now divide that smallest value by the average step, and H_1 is 5.8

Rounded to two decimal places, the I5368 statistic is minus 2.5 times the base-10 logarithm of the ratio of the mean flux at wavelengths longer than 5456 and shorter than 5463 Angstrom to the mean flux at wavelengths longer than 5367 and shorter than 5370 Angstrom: 0.01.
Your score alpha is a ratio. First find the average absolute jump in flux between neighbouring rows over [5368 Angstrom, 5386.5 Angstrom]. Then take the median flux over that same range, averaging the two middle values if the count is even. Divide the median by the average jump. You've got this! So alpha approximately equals 6.8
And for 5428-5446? 7.5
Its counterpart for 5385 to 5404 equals 6.9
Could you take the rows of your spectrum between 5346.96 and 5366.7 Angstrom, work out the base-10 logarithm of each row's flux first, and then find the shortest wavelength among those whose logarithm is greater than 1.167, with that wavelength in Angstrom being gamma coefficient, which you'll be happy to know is 5347.57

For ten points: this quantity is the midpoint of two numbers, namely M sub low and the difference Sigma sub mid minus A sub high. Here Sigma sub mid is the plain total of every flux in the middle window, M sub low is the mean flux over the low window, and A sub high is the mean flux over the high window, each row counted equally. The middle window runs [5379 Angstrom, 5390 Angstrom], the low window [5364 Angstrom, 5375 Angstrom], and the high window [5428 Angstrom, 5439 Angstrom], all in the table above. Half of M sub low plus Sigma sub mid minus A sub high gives 68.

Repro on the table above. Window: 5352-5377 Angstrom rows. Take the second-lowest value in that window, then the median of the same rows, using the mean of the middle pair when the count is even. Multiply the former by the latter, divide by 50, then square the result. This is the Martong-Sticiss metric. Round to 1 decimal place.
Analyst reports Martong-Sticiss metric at 15.5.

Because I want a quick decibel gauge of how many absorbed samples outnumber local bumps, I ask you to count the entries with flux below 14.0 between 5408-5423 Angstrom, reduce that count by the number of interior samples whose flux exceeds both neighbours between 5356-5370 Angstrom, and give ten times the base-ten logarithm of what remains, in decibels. 6.0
